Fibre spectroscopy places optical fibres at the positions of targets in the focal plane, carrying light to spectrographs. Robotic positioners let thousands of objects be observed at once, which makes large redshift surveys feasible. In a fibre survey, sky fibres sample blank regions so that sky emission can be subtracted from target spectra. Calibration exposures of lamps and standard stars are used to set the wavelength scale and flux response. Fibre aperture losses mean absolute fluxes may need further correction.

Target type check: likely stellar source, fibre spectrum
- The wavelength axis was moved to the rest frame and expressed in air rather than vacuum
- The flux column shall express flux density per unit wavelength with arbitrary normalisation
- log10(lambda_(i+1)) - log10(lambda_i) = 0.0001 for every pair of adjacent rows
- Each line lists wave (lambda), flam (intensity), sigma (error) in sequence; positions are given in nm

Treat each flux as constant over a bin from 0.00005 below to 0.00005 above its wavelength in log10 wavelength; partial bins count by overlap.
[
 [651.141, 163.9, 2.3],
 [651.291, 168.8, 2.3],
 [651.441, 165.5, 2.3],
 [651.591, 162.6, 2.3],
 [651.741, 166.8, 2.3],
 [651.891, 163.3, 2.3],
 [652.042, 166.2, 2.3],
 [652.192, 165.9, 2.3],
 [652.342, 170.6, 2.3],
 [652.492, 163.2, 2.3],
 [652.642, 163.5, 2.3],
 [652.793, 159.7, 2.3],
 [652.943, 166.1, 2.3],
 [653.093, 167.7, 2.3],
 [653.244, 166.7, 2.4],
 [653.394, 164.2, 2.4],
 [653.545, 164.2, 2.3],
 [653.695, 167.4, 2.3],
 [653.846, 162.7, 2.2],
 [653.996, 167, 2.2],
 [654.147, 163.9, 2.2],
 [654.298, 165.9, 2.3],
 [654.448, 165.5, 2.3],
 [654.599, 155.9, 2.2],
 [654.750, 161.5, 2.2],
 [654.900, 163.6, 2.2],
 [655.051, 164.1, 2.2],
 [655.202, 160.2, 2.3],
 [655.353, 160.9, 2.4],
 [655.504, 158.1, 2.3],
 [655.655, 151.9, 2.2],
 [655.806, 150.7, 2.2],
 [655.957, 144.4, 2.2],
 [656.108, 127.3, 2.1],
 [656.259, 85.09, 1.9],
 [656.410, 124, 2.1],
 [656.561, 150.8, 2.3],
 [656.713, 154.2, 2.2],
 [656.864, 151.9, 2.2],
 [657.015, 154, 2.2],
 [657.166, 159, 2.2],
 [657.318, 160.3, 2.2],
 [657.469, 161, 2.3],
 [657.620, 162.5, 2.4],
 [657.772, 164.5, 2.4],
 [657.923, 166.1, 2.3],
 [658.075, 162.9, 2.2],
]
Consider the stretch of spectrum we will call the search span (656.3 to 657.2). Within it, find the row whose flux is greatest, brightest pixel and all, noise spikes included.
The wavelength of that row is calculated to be 657.166 nm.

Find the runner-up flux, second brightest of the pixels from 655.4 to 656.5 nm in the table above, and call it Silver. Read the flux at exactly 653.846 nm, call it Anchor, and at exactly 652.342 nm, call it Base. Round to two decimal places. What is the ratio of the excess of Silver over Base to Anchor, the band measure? -0.11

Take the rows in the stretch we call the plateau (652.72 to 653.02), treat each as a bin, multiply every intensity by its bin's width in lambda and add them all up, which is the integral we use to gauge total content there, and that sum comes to 49.0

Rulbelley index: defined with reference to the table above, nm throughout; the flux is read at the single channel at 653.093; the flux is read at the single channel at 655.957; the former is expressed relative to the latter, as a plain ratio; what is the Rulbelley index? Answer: 1.16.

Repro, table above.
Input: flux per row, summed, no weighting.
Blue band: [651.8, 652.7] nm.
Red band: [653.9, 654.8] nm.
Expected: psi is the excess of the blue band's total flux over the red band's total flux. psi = 13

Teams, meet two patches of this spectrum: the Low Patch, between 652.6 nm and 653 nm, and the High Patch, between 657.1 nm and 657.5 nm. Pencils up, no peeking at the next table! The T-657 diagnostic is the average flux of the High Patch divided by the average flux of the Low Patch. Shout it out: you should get 0.982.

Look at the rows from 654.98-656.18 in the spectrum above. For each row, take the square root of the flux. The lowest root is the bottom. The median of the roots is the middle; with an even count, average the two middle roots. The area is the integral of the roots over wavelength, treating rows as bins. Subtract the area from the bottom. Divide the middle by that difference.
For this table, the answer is -3.5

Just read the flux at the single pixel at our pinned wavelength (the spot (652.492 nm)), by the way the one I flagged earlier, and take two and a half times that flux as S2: 408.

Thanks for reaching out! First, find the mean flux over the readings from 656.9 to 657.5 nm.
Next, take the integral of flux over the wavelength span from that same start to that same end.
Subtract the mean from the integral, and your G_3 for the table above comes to -63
